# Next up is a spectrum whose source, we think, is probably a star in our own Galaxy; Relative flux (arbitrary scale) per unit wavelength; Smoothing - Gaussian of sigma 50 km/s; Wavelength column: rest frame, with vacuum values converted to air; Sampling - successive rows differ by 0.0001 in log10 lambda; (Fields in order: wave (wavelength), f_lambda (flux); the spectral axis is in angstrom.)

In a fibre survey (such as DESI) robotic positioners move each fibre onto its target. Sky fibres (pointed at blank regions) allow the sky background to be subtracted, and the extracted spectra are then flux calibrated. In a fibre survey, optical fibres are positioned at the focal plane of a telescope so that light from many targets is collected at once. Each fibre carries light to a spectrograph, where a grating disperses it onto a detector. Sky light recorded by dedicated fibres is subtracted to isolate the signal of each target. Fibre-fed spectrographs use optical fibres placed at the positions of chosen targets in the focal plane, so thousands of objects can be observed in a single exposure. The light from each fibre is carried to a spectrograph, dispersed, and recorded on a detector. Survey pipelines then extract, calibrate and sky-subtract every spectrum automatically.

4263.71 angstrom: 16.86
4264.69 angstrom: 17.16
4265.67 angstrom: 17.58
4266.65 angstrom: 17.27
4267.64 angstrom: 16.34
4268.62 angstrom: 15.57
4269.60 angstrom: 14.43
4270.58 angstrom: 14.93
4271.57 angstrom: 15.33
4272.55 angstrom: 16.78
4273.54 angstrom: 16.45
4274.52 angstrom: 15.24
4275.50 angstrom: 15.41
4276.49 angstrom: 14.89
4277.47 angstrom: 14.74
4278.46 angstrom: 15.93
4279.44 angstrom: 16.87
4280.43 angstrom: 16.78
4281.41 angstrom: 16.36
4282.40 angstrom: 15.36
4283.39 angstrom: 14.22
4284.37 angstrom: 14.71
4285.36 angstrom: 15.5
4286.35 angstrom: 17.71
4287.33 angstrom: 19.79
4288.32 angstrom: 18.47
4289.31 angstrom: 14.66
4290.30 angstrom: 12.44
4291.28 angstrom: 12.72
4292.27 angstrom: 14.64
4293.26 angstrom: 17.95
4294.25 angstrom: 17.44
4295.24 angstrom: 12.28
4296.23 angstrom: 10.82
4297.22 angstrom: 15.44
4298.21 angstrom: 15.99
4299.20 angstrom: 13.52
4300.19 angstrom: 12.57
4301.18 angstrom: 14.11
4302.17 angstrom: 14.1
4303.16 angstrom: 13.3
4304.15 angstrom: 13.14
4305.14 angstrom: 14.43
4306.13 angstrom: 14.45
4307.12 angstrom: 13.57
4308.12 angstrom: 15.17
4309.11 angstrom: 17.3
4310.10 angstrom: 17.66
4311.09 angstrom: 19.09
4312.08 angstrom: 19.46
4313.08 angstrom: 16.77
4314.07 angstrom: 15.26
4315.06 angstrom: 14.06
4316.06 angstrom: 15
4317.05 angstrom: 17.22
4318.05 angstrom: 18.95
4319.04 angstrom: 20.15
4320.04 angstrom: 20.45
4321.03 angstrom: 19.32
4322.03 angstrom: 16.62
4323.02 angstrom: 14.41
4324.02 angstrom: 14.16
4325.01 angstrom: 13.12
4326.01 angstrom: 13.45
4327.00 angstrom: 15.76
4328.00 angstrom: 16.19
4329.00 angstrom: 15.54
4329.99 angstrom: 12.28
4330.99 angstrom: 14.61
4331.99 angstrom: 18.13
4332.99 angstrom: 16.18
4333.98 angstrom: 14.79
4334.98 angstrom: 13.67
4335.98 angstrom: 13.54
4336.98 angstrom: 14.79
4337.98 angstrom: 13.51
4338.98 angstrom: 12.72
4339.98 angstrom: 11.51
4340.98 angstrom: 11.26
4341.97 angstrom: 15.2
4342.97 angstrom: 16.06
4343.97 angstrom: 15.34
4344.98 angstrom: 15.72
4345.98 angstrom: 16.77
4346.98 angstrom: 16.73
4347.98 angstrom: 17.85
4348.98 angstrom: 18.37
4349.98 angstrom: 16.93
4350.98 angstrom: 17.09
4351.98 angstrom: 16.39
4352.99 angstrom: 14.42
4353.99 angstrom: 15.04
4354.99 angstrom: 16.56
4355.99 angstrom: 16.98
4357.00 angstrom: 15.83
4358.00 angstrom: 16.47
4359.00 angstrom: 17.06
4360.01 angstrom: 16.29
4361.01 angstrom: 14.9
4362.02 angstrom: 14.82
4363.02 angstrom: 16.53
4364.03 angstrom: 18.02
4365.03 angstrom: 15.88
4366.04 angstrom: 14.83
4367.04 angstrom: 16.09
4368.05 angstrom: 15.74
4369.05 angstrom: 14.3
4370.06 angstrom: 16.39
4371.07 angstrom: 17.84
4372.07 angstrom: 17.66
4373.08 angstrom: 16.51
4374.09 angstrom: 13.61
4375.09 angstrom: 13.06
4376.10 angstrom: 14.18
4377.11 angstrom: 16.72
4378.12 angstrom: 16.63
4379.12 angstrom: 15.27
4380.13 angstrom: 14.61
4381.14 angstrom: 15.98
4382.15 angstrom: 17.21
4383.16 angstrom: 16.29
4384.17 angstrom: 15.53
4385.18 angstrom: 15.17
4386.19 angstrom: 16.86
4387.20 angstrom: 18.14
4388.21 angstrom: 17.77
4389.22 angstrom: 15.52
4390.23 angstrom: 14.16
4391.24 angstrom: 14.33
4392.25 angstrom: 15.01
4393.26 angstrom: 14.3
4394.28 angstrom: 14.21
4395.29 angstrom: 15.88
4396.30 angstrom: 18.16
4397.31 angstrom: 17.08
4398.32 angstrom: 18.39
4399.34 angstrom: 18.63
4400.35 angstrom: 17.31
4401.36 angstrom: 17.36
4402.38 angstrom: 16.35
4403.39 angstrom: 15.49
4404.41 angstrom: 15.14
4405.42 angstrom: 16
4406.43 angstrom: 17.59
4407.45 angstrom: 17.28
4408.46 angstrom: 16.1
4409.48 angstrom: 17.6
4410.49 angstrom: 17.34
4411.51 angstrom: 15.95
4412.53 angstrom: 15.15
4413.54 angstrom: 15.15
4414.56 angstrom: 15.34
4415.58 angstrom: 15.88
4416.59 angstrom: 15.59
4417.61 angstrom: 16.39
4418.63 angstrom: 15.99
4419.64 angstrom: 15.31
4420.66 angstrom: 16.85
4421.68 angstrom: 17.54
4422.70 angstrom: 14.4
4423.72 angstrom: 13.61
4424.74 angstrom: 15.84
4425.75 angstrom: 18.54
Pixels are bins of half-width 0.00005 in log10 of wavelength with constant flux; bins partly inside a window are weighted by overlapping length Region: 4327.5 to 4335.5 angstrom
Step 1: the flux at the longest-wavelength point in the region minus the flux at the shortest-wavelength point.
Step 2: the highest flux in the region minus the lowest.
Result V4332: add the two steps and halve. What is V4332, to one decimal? 1.7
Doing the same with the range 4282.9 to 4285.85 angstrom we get 1.3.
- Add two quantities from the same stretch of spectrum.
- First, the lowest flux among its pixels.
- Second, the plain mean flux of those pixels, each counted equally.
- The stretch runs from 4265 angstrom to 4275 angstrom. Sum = 30.4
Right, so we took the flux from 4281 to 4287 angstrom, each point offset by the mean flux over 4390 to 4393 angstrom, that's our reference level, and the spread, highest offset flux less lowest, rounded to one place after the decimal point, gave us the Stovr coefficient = 3.5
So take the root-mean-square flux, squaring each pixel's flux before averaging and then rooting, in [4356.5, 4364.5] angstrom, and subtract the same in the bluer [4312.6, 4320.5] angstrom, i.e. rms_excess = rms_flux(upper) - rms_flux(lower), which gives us -1.1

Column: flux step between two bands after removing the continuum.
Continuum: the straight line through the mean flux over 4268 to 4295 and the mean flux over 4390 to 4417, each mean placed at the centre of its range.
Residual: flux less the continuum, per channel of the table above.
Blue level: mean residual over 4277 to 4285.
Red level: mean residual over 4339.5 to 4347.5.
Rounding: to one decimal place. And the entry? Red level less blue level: -1.0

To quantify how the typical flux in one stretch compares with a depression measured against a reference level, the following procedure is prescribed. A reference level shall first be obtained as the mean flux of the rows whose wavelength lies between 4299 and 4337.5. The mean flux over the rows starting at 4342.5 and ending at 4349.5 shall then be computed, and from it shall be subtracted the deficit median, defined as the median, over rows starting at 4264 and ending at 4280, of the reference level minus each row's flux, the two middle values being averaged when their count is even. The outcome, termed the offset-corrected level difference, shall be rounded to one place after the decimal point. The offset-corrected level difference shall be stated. 16.9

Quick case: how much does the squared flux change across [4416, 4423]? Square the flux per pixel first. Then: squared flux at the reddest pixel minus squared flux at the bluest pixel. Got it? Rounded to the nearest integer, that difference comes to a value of -36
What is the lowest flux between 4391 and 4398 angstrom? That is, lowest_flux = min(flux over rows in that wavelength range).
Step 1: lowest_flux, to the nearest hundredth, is 14.21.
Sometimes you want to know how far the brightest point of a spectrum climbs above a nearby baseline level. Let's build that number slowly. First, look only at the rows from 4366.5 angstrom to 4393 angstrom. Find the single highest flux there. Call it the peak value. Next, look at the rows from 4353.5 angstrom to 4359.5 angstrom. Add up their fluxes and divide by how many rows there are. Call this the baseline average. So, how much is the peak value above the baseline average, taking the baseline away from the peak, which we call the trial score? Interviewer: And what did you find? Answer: 1.8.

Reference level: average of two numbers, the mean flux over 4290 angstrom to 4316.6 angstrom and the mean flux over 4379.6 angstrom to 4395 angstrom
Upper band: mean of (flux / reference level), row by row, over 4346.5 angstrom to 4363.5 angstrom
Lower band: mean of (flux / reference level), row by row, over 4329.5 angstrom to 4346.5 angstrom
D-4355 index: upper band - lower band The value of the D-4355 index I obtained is 0.12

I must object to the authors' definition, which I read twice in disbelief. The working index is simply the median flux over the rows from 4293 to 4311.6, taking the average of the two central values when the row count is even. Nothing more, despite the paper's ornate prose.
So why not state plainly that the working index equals 14.4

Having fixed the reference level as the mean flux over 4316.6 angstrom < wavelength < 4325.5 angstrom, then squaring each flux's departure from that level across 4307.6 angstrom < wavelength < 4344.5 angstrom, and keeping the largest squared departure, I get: 35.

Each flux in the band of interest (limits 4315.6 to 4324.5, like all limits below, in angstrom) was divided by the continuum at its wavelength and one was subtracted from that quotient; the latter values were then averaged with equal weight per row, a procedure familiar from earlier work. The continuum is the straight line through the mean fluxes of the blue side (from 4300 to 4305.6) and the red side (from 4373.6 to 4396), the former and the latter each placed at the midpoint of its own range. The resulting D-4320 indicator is 0.24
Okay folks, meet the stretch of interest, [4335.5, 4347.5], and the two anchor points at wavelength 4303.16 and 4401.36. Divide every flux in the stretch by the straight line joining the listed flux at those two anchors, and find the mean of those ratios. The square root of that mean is 0.98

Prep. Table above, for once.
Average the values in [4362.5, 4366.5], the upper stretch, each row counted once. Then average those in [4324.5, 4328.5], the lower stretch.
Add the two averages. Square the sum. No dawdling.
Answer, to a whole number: 958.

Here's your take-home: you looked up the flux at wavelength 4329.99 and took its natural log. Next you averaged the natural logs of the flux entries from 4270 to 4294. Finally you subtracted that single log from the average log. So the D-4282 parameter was 0.24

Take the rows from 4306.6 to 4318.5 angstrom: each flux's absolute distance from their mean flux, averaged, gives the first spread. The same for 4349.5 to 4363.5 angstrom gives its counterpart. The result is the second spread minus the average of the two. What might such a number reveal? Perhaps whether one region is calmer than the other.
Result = -0.45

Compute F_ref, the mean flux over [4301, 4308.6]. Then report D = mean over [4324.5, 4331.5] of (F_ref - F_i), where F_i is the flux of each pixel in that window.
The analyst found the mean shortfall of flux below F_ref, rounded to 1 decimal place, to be -0.4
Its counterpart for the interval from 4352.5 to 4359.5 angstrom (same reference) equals -2.0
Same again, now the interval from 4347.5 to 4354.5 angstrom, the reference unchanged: -2.6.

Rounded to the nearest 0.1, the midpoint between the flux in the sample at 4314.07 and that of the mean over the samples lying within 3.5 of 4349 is 16.2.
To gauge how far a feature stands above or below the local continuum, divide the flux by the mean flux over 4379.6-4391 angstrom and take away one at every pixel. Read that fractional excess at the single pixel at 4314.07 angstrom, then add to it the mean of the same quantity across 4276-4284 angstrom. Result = -0.08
